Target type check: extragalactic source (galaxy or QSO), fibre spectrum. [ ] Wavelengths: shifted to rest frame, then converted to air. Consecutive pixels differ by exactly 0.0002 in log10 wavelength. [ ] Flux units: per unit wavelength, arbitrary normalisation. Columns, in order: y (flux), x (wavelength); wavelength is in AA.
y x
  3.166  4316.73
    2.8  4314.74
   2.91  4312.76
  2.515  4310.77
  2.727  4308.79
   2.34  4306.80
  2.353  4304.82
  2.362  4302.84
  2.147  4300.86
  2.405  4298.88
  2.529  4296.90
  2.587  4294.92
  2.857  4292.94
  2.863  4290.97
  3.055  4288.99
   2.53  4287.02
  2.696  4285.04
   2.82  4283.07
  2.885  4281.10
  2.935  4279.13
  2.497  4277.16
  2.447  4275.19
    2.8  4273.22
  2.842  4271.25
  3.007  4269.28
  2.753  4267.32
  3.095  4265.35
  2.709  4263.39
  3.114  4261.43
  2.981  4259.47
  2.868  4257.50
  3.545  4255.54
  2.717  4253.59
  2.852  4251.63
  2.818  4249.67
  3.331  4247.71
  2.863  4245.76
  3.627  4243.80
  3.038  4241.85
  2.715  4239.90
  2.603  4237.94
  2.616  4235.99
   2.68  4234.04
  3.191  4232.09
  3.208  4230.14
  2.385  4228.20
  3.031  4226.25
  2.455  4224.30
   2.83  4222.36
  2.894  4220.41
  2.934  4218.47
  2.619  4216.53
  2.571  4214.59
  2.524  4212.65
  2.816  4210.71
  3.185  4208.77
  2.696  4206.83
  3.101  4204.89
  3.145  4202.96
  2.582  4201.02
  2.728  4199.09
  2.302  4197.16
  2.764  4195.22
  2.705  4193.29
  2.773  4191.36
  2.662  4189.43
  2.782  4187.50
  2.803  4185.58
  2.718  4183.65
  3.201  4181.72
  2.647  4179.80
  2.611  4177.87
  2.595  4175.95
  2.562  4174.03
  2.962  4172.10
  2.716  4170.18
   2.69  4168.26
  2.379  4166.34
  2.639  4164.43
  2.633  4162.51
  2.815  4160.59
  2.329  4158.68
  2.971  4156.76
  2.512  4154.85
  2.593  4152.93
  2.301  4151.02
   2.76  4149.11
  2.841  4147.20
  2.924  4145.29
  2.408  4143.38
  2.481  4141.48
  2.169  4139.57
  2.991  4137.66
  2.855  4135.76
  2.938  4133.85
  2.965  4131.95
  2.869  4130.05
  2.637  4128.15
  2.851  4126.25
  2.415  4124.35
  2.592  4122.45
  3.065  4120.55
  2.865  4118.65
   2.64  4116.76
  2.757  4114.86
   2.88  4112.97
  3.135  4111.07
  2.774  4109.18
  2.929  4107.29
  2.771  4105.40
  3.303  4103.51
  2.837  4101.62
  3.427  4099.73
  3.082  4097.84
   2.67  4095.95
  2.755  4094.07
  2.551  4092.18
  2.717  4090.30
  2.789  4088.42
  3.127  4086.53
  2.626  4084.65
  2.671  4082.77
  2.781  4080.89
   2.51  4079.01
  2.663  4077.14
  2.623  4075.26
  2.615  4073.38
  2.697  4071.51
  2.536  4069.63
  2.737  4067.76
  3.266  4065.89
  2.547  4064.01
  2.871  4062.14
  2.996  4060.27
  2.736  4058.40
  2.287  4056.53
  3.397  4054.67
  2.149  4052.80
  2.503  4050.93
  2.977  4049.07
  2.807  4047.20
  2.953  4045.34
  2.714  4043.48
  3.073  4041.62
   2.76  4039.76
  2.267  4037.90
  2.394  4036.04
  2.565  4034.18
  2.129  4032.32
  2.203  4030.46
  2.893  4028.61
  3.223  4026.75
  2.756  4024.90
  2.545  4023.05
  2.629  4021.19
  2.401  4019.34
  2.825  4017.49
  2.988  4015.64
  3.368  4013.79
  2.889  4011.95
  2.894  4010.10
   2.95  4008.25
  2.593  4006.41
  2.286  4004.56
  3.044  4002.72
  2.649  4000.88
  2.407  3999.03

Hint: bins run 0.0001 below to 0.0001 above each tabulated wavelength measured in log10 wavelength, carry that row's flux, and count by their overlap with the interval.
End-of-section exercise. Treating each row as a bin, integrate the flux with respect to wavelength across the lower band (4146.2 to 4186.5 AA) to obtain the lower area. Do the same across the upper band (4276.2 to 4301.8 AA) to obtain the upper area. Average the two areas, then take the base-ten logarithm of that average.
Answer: 1.95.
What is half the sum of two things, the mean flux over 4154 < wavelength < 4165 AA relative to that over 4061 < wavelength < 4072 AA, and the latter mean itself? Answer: 1.87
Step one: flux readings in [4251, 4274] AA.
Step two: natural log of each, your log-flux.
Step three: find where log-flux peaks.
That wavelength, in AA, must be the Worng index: 4255.54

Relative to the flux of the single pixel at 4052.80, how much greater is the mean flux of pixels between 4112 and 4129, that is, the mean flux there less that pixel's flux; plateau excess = 0.6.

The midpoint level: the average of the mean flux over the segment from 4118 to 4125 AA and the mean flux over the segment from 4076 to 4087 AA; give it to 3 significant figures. 2.73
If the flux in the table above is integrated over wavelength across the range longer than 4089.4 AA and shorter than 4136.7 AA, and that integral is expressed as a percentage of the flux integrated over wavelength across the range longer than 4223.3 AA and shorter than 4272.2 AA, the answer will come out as 94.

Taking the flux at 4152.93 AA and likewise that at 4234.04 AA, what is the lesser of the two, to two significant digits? 2.6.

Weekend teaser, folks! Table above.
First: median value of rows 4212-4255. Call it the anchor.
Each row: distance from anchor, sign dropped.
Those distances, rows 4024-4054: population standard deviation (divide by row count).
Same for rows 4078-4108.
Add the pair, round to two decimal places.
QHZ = 0.39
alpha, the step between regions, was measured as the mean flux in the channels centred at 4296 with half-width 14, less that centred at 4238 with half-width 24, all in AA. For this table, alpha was -0.309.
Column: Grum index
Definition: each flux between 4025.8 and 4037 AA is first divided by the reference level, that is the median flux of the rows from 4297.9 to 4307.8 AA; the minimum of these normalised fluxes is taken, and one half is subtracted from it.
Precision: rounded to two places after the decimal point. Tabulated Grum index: 0.40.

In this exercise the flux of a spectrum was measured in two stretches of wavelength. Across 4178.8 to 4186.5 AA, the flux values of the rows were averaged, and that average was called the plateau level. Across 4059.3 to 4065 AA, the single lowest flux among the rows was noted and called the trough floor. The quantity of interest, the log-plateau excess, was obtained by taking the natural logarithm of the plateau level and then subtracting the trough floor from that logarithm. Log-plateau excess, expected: -1.50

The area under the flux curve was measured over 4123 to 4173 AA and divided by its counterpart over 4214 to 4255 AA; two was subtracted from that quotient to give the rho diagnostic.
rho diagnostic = -0.86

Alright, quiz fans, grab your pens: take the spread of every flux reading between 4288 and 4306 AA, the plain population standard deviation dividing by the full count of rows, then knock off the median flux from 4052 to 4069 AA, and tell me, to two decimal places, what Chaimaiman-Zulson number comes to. -2.46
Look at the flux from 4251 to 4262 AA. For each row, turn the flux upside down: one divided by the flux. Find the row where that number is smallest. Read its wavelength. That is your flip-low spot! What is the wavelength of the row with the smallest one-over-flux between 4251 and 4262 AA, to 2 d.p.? 4255.54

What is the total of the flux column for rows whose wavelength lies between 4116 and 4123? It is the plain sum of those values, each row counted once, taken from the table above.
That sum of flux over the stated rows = 11.2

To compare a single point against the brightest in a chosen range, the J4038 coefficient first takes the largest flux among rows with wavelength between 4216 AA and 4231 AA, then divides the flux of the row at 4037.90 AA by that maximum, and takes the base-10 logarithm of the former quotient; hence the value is -0.15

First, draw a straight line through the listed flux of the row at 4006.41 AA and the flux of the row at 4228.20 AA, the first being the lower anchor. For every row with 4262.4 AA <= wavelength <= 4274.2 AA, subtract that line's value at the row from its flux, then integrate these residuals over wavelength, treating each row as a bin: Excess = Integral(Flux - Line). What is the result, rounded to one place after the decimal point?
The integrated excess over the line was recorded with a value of 6.1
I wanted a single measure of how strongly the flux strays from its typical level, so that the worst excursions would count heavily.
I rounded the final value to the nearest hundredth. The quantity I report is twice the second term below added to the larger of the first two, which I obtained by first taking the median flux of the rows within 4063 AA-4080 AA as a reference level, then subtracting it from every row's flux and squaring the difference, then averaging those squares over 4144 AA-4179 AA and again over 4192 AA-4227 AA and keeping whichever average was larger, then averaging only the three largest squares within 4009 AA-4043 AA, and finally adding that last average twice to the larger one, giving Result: 0.85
